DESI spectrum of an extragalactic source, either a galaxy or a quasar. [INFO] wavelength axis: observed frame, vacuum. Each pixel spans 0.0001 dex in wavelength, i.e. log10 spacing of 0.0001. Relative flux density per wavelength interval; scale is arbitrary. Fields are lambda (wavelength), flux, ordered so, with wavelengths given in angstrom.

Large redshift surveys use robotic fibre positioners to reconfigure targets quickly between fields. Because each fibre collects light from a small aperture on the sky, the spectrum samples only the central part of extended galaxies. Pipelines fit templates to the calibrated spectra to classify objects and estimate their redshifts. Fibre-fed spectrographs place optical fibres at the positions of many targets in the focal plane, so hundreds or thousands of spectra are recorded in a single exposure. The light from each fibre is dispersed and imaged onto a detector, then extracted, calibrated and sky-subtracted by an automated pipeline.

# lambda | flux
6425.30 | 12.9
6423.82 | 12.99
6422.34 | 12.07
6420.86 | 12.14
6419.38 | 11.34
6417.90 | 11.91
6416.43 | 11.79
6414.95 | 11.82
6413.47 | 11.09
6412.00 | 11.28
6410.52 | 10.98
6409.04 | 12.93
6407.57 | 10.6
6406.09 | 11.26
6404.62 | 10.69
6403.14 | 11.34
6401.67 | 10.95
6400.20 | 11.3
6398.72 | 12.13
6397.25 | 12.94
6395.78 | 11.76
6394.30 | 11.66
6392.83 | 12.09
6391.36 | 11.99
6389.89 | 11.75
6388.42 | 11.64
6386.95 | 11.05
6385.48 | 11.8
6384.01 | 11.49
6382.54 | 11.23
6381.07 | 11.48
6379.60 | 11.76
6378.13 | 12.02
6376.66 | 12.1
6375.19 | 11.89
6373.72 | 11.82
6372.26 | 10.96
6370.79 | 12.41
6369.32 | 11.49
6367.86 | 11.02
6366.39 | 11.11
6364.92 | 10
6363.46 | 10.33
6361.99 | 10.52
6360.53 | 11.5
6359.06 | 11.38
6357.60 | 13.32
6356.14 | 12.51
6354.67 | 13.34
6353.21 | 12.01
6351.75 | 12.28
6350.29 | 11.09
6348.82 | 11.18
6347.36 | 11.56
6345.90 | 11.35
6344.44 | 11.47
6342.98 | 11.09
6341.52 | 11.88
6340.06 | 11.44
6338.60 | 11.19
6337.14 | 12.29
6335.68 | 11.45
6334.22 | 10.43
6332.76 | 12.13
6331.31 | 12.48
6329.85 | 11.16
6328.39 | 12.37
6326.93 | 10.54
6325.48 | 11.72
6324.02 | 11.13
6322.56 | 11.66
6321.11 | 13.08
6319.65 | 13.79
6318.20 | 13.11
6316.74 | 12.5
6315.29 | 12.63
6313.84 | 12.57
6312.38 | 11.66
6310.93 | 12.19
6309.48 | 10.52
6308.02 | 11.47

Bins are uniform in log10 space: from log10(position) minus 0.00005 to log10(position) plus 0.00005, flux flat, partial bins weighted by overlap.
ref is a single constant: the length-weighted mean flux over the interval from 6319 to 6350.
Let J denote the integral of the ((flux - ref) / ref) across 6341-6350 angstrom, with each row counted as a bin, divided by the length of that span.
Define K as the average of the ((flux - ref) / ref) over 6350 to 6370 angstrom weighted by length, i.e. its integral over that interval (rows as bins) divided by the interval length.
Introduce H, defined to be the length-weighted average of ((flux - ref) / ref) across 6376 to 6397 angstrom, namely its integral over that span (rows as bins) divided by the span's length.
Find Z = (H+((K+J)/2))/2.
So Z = -0.0053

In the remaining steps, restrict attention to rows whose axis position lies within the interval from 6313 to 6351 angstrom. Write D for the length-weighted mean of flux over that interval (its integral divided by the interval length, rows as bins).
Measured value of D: 11.8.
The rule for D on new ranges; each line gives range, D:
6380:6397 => 11.7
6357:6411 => 11.5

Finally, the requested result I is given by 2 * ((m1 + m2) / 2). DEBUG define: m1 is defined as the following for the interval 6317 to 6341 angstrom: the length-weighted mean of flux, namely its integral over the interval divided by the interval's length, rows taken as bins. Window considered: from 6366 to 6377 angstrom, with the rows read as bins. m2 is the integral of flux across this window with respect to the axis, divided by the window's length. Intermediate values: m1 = 11.9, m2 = 11.6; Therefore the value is 23.5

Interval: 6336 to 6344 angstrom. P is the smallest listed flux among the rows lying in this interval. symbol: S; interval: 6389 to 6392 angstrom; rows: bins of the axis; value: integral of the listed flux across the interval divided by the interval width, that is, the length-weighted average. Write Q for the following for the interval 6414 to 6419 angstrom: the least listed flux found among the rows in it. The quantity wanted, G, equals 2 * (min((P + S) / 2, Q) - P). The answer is 0.8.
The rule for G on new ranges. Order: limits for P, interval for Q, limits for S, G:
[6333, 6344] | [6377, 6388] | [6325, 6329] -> 1.1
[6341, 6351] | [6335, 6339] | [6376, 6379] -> 0.2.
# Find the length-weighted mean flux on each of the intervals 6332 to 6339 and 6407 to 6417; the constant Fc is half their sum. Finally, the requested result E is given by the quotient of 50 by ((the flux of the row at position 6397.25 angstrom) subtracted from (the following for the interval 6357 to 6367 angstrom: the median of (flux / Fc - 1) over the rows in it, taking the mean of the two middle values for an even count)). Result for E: -3.85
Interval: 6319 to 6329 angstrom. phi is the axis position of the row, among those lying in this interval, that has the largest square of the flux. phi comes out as 6319.65 angstrom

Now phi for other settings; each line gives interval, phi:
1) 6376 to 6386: 6376.66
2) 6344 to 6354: 6351.75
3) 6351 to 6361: 6354.67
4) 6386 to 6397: 6392.83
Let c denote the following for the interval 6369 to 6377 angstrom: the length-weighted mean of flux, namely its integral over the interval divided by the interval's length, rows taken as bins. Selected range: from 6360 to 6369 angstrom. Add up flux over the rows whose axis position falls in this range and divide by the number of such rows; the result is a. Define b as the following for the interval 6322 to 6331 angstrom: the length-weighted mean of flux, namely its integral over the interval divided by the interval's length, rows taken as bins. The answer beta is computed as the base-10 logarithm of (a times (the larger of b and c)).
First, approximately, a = 10.75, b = 11.5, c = 11.8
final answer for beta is 2.10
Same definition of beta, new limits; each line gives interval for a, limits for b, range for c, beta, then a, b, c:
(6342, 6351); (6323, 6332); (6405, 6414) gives 2.12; 11.29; 11.6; 11.3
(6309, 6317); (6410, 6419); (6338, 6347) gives 2.14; 12.01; 11.5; 11.4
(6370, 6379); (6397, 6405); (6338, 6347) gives 2.14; 11.87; 11.5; 11.4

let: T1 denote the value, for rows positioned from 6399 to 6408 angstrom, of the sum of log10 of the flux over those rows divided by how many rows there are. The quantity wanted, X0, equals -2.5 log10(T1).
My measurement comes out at -0.045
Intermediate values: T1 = 1.04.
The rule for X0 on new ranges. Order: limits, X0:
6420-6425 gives -0.097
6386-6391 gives -0.063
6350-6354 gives -0.075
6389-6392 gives -0.078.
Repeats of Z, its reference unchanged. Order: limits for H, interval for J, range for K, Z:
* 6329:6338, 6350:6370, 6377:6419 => -0.0038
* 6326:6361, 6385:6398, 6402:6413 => -0.0017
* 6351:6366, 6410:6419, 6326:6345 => -0.0053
